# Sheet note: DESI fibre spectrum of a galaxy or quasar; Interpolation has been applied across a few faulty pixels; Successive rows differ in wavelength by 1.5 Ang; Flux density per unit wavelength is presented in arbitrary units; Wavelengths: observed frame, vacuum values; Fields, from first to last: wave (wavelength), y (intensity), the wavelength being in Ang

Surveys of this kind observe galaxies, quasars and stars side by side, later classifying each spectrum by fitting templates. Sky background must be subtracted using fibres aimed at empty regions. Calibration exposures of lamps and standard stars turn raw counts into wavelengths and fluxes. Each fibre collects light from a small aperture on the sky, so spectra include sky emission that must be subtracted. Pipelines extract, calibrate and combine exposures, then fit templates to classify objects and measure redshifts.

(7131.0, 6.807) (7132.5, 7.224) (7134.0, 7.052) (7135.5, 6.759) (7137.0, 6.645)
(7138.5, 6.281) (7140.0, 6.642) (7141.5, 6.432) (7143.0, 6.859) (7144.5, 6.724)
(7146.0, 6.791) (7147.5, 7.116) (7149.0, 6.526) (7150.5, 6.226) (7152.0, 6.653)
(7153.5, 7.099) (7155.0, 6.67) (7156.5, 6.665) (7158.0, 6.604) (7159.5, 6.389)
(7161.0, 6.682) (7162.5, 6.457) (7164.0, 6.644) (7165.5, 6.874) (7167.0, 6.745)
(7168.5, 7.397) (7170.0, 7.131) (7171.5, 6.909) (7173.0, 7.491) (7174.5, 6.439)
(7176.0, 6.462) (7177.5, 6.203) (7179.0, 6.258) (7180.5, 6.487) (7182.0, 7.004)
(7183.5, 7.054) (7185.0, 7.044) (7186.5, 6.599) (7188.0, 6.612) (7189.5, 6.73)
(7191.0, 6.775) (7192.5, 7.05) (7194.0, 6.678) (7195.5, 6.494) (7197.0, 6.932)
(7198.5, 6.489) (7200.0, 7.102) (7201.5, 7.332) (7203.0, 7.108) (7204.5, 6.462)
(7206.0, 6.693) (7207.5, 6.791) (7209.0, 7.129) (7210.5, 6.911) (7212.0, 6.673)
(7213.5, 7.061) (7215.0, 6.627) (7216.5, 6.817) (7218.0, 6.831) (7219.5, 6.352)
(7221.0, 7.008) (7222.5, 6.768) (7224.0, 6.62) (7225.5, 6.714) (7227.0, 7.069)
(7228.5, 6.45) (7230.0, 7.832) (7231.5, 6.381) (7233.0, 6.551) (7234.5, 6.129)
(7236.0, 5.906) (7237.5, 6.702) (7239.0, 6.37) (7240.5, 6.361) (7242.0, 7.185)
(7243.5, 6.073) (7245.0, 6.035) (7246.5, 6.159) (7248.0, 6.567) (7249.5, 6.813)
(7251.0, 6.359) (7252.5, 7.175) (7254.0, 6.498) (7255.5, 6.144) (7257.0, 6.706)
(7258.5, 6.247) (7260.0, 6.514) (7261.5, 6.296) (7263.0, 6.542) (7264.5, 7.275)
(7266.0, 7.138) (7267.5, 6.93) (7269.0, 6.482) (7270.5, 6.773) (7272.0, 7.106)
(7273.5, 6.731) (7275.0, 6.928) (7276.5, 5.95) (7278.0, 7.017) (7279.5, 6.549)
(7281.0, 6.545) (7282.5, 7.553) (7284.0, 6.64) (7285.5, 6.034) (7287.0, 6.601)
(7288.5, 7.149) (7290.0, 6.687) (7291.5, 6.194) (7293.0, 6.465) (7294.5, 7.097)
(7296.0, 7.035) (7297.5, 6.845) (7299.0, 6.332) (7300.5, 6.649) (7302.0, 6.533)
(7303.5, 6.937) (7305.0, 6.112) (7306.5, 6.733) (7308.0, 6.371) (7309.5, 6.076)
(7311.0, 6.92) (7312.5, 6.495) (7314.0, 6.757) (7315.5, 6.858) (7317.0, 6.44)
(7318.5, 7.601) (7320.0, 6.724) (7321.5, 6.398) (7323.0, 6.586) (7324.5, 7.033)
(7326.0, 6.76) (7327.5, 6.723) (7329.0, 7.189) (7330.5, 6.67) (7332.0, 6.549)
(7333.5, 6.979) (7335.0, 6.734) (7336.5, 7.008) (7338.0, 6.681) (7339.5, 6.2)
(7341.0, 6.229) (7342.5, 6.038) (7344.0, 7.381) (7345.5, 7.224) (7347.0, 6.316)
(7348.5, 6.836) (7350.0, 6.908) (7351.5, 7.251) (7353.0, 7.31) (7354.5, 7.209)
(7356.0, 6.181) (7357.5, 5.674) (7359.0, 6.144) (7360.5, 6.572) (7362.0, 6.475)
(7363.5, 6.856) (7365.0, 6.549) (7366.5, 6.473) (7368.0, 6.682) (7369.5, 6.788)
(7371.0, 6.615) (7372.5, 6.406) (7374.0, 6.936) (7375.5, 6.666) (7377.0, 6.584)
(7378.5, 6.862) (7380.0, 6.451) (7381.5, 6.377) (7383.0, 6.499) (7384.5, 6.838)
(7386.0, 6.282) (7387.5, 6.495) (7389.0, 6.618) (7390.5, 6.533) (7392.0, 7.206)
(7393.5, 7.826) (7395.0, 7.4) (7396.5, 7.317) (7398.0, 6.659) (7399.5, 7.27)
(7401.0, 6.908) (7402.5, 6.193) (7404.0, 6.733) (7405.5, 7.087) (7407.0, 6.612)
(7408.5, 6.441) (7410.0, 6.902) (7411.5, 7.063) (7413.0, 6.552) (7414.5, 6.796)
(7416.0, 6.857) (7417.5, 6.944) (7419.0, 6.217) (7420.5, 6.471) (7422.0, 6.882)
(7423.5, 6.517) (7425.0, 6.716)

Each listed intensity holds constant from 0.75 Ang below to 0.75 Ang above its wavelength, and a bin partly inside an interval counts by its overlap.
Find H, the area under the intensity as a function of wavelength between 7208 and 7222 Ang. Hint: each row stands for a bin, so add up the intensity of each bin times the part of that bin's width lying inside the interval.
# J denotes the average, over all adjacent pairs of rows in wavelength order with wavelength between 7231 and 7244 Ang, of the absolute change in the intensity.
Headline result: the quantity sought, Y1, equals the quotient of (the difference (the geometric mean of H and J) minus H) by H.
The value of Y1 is -0.929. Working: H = 96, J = 0.49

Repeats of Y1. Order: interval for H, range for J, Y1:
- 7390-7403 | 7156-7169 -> -0.948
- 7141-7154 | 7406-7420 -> -0.941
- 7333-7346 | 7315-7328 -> -0.927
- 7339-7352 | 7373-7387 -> -0.945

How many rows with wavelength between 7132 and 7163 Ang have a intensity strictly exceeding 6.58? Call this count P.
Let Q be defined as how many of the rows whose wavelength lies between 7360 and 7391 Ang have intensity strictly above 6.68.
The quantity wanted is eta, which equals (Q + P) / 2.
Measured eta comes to 10.5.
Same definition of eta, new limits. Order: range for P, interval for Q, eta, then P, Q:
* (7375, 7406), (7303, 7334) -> 13.0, 14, 12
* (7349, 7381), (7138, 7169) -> 10.5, 12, 9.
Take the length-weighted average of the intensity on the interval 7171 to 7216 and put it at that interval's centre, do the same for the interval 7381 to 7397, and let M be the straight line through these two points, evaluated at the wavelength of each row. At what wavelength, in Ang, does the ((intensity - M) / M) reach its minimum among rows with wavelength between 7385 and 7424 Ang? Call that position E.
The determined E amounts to 7402.5 Ang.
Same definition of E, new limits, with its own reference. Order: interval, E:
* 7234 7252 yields 7236.0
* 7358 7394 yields 7359.0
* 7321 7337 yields 7321.5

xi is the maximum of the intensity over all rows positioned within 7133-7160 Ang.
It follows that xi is 7.116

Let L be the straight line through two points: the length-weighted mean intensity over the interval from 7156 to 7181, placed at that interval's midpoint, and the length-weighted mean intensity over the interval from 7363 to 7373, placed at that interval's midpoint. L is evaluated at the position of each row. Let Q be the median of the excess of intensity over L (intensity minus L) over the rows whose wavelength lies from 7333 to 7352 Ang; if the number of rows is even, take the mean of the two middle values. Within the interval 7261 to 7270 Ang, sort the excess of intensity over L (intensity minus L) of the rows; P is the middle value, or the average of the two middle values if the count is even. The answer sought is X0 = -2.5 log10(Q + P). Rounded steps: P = 0.07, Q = 0.20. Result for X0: 1.4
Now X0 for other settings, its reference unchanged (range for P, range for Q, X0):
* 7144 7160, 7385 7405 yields 2.7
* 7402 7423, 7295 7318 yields 2.0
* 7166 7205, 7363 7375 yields 2.6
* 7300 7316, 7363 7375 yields 4.0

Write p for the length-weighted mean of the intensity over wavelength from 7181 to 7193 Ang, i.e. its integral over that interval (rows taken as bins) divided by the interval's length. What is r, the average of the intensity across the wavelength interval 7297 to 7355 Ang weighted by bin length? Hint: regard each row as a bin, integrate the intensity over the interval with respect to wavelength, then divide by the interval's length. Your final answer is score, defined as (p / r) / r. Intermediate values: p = 6.85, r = 6.73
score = 0.151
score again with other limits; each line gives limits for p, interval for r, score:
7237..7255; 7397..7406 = 0.140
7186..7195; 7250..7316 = 0.152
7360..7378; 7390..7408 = 0.136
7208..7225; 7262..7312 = 0.152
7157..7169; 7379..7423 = 0.146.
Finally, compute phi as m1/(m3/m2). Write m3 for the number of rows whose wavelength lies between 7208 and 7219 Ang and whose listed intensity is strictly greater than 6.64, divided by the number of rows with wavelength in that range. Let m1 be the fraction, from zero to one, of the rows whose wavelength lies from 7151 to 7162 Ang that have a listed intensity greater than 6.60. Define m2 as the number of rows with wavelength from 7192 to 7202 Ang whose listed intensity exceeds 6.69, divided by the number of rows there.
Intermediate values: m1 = 0.9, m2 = 0.6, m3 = 0.86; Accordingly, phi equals 0.57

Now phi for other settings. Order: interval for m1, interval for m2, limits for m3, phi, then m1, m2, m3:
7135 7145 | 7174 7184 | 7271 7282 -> 0.36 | 0.7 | 0.3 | 0.57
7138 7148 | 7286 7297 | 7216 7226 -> 0.43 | 0.7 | 0.4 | 0.71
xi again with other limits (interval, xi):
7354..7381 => 7.209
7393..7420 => 7.826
